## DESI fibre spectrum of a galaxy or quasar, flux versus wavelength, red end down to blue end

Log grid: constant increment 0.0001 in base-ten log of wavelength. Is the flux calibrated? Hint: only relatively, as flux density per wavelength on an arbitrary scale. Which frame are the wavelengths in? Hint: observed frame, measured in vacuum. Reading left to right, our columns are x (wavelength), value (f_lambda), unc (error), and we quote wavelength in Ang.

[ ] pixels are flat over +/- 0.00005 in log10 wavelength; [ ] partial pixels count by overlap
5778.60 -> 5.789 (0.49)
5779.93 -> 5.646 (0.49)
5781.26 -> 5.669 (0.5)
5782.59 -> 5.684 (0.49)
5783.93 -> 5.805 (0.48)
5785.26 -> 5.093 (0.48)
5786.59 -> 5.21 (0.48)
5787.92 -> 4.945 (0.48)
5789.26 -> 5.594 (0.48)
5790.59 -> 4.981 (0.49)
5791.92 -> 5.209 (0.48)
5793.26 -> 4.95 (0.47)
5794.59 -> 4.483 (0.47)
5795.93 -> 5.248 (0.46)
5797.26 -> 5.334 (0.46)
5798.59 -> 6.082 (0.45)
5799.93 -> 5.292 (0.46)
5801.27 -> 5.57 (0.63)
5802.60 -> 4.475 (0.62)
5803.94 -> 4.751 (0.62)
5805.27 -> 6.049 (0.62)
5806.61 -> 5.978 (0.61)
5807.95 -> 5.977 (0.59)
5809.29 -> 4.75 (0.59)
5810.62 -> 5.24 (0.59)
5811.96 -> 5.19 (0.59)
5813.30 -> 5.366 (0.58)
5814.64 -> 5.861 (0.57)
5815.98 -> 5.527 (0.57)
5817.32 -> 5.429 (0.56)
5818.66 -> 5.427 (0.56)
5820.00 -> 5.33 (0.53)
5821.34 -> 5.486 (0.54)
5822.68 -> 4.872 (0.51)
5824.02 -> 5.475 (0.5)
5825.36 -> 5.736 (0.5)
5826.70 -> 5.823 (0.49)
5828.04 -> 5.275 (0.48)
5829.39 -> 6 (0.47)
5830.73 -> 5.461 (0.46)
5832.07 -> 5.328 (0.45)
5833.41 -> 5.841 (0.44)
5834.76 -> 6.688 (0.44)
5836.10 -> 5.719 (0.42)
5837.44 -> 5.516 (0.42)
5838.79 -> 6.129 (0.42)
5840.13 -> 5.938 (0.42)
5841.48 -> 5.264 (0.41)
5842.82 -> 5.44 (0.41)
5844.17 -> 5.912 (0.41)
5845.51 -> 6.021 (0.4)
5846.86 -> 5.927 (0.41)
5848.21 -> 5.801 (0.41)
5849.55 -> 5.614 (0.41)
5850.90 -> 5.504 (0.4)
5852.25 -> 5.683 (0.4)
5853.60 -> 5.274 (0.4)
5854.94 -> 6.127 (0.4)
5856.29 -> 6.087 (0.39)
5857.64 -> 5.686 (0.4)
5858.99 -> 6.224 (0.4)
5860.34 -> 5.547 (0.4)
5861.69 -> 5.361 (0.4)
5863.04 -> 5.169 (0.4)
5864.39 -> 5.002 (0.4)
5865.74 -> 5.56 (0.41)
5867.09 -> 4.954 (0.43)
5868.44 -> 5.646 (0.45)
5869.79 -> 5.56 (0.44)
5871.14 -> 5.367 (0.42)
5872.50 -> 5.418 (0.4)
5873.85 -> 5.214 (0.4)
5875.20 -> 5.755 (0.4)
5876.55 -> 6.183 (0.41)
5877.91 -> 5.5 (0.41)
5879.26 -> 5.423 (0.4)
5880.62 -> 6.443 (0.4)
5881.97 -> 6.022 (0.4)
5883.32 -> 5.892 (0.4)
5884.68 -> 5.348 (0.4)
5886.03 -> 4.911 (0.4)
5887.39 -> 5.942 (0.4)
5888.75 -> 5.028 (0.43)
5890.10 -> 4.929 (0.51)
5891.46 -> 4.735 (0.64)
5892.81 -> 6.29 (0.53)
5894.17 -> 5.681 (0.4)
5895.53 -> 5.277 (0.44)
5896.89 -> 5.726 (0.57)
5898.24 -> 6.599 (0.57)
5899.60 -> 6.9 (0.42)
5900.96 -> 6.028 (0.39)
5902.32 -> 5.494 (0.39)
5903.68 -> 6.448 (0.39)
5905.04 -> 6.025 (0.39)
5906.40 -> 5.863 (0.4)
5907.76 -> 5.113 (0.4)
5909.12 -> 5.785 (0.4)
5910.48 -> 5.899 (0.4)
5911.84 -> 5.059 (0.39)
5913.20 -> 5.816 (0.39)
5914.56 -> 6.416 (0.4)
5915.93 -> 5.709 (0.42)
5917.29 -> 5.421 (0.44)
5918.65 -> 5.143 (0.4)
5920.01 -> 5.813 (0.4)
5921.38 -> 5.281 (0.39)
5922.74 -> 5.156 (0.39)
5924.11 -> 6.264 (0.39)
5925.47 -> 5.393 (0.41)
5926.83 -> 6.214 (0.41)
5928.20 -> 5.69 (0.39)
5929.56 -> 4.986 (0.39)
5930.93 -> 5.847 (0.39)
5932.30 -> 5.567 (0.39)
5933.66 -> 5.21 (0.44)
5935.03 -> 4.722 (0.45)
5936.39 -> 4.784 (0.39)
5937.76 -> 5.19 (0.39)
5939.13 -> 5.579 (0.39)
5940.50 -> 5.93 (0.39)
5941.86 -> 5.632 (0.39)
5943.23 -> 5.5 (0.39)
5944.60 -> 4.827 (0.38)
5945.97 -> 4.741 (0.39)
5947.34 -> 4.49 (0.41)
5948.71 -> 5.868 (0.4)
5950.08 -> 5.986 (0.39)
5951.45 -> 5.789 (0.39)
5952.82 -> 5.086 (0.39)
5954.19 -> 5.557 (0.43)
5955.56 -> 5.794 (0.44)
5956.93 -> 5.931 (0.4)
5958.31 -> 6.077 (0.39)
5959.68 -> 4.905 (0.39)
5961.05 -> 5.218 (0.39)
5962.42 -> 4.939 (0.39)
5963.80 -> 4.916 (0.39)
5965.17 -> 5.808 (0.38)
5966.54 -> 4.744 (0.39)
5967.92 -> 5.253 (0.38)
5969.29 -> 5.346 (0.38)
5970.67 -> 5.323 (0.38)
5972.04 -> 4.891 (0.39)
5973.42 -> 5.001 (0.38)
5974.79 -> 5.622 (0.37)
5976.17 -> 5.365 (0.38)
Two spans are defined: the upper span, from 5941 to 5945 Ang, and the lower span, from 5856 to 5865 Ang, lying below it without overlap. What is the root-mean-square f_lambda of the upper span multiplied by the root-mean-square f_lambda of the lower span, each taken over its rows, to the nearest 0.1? 29.8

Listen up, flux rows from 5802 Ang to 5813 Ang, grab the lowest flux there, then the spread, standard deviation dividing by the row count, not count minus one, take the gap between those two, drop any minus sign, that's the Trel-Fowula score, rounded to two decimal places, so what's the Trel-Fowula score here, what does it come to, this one 3.89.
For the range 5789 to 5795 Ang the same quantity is 4.12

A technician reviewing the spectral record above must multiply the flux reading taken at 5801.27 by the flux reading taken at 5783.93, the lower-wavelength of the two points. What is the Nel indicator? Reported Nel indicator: 32.3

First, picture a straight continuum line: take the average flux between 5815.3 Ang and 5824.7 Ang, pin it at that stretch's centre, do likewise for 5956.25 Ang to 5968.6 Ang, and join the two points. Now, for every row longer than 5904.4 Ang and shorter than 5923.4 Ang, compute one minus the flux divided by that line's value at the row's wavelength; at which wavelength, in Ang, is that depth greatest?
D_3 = 5911.84 Ang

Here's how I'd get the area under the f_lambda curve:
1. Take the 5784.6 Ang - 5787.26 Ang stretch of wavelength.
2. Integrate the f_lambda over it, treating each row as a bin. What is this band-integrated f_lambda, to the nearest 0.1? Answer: 13.7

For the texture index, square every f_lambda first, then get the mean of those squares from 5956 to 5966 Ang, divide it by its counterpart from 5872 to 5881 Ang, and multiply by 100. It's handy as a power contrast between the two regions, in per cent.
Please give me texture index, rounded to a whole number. 90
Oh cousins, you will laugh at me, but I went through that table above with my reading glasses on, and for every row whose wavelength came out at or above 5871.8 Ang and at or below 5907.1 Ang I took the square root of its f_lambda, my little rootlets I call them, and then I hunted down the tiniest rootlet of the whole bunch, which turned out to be 2.18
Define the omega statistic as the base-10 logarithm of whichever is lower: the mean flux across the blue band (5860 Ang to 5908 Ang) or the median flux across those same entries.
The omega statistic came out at 0.745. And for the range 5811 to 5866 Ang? 0.744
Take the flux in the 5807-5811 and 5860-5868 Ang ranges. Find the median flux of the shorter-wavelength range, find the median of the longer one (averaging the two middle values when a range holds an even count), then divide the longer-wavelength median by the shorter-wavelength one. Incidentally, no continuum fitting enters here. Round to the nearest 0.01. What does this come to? 1.00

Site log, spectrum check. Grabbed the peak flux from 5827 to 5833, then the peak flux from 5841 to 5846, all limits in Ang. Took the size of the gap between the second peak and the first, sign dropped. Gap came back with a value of 0.02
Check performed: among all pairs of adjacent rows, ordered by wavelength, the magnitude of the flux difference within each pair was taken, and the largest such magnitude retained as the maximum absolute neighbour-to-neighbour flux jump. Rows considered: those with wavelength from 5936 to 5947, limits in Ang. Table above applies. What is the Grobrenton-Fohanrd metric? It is 0.673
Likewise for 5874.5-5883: 1.020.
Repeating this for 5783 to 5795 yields 0.712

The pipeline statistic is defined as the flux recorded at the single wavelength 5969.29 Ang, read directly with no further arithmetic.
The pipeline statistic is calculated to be 5.346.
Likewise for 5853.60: 5.274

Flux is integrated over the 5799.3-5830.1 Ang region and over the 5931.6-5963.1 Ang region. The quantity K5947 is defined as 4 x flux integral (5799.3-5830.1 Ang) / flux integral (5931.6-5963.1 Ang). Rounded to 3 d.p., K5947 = 3.960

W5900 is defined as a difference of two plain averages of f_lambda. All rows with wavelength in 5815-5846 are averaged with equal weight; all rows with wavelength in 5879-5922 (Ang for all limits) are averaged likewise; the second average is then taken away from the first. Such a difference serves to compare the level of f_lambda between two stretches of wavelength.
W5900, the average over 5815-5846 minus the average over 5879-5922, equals -0.07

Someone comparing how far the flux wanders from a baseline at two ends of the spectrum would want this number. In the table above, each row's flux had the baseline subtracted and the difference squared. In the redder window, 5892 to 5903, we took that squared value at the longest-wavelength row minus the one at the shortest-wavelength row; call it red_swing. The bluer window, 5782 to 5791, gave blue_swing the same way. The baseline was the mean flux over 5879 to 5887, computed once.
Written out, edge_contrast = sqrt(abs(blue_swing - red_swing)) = 0.91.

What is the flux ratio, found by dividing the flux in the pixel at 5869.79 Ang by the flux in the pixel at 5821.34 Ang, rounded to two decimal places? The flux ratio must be 1.01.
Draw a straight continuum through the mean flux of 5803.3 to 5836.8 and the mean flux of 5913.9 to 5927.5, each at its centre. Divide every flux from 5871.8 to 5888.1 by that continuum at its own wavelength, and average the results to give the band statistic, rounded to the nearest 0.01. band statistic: 1.01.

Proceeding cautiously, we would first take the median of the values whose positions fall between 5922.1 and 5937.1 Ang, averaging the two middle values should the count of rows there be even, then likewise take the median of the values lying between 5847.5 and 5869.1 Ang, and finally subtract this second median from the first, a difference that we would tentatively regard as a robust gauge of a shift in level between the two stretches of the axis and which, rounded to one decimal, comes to -0.2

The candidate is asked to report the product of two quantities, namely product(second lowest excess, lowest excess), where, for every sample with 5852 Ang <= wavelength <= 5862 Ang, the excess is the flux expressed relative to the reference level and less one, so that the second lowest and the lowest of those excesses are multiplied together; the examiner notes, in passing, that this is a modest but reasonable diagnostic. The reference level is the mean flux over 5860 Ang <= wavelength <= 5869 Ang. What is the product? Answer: -0.0001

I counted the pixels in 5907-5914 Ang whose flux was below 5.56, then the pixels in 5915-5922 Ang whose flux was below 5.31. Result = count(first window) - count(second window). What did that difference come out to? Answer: 0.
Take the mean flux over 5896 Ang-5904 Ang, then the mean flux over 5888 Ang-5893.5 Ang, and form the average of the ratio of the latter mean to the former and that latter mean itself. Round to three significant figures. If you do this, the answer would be 3.05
